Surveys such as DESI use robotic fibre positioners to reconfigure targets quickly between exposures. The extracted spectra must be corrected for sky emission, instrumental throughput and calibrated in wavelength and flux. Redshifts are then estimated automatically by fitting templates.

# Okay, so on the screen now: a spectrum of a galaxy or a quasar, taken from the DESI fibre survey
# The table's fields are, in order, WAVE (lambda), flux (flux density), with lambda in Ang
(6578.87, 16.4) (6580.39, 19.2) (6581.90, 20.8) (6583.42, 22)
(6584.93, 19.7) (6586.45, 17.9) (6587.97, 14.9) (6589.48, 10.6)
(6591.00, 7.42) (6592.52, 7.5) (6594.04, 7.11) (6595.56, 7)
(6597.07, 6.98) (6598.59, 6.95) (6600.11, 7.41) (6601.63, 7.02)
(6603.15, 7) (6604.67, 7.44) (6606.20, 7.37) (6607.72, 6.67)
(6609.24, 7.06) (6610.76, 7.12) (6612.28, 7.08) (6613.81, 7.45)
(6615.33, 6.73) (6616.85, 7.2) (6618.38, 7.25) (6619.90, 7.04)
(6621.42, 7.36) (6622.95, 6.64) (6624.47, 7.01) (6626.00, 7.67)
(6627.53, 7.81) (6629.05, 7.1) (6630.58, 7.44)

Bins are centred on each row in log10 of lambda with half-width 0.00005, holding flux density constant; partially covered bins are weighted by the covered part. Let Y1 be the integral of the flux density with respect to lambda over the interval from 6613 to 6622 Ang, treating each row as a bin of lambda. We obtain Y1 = 64.5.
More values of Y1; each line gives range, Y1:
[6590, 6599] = 65.3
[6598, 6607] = 64.8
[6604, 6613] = 64.1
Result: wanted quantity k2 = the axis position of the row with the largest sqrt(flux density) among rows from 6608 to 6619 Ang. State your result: 6613.81 Ang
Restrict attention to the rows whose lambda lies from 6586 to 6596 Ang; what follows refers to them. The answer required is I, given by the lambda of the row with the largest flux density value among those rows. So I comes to 6586.45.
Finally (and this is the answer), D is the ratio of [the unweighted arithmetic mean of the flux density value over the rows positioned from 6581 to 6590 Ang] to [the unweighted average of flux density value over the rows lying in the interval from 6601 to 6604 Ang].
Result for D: 2.5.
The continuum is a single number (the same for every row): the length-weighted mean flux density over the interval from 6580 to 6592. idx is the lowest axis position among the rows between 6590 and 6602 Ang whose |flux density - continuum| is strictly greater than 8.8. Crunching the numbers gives 6591.00 Ang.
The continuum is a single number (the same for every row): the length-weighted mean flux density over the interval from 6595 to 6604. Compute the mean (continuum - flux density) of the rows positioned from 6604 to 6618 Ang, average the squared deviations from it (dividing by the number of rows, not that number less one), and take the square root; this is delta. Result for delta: 0.27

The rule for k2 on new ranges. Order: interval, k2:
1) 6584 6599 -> 6584.93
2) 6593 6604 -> 6600.11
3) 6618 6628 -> 6627.53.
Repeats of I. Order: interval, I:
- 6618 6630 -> 6627.53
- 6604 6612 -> 6604.67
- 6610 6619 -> 6613.81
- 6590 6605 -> 6592.52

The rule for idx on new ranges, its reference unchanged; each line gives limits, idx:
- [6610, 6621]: 6610.76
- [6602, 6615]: 6603.15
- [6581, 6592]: 6591.00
